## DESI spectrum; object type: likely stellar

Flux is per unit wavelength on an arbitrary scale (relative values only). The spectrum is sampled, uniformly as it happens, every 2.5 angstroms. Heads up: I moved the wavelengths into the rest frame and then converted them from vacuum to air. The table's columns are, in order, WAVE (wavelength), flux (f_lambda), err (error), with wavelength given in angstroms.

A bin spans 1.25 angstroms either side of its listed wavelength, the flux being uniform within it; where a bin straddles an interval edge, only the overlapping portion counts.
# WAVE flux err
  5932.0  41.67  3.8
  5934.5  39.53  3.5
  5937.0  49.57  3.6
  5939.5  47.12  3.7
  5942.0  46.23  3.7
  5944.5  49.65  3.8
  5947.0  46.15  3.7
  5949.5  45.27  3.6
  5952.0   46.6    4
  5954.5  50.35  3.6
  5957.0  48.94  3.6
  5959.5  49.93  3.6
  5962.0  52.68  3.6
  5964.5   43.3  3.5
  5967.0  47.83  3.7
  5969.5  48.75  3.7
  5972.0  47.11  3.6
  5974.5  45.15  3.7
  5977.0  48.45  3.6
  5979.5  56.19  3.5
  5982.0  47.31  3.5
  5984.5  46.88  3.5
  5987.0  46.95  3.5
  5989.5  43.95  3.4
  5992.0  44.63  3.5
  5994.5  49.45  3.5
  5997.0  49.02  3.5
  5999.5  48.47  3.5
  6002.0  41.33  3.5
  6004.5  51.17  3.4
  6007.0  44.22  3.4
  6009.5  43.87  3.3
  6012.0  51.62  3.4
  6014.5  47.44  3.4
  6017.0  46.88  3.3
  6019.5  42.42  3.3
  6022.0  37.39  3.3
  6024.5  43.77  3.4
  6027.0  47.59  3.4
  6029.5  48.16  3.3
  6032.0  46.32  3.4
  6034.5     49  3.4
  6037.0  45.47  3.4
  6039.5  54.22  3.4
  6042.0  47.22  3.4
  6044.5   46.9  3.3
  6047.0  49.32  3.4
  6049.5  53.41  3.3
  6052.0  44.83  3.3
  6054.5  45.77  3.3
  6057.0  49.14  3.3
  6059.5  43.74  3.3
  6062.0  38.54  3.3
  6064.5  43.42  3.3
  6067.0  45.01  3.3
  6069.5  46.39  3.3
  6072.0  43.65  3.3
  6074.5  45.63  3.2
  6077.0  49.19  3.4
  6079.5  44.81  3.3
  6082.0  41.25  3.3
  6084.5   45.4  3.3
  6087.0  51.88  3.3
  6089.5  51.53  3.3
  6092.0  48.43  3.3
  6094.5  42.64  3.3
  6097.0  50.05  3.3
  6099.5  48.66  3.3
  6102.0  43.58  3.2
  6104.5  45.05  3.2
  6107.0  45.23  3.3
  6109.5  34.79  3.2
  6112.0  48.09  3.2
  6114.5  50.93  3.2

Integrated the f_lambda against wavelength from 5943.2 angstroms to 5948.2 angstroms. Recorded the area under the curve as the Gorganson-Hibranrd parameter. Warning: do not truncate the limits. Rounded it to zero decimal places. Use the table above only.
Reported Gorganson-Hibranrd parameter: 240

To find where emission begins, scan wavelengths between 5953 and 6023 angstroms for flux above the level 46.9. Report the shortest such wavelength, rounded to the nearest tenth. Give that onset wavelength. 5954.5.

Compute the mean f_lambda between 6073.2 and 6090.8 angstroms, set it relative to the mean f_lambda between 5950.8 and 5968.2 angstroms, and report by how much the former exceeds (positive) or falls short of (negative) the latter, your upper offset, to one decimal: -1.4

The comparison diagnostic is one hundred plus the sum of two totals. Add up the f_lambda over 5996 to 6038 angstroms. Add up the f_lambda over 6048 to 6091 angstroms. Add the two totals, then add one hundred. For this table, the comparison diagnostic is 1668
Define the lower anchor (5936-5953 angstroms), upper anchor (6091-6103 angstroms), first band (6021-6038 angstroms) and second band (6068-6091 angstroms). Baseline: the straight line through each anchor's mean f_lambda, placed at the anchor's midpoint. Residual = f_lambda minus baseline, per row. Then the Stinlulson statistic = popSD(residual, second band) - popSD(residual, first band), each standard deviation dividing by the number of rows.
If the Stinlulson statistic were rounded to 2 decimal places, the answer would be -0.28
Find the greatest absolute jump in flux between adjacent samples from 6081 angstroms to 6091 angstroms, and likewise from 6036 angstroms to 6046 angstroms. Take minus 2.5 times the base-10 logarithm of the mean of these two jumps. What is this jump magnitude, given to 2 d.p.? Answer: -2.20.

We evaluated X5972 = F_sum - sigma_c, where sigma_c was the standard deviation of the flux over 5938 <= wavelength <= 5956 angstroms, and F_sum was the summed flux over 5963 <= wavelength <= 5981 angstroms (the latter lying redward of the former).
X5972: 335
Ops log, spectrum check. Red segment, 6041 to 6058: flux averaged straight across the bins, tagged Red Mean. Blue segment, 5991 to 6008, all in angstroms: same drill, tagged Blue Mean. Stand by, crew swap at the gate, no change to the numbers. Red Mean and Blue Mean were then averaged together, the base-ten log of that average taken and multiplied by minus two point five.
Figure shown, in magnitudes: -4.19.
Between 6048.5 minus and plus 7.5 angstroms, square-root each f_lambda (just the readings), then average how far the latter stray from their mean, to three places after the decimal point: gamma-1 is 0.165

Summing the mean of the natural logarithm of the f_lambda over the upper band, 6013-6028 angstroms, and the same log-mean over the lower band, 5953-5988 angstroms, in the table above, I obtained 7.67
